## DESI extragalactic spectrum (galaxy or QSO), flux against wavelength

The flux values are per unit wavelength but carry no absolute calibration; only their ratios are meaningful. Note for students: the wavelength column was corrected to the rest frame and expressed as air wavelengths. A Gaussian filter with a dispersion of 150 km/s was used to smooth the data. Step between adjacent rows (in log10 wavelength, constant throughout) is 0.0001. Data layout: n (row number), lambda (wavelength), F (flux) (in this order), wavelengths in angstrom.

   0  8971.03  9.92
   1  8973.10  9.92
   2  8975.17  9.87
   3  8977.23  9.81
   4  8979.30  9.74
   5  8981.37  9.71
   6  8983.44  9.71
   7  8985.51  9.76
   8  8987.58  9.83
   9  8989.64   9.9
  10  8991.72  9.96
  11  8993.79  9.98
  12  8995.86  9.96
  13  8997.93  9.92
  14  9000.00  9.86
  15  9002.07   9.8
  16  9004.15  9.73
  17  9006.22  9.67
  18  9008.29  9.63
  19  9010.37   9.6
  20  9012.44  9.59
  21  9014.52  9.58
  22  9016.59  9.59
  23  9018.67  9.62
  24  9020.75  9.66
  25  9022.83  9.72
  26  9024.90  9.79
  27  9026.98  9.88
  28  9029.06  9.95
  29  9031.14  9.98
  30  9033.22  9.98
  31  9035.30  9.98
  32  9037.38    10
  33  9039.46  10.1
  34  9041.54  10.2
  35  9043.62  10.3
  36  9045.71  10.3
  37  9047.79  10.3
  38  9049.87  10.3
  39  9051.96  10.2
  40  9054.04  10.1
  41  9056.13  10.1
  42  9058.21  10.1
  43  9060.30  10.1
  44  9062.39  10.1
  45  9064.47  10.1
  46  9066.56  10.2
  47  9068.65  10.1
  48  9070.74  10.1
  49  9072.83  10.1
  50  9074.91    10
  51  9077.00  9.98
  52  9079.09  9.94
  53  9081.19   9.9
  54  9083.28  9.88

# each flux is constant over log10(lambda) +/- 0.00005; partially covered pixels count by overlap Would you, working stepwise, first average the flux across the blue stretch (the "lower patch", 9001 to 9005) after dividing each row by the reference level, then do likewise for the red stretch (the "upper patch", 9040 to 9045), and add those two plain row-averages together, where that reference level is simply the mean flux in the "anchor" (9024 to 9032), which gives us 2.02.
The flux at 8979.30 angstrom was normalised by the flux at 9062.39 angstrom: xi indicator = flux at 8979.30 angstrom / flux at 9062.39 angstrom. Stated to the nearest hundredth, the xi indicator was 0.96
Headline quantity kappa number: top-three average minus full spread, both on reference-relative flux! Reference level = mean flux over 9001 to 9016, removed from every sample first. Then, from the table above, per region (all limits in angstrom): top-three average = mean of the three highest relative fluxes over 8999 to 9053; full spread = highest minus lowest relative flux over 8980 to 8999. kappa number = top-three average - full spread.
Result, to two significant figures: 0.37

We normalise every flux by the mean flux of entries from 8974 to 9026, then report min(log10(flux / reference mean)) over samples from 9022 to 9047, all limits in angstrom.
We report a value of -0.0018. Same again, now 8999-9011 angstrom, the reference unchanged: -0.0072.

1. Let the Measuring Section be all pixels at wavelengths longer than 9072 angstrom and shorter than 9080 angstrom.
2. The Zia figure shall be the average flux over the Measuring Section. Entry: 10.0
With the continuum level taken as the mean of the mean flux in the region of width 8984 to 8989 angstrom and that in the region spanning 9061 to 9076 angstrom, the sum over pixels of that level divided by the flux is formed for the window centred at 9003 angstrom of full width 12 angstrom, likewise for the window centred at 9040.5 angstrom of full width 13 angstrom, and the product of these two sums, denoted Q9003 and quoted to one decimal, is 36.0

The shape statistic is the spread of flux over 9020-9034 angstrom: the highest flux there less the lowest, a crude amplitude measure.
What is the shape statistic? 0.32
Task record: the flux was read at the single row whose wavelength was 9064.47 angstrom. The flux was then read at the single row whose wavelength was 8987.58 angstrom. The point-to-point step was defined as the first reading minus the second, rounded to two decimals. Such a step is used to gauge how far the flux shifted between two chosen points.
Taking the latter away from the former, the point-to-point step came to 0.27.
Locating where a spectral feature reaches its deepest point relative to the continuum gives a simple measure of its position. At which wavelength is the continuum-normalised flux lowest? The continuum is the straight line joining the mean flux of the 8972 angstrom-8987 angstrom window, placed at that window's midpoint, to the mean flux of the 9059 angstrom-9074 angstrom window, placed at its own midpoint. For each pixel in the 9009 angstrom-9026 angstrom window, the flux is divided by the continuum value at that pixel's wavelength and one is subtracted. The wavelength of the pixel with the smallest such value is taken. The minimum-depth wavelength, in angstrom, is 9014.52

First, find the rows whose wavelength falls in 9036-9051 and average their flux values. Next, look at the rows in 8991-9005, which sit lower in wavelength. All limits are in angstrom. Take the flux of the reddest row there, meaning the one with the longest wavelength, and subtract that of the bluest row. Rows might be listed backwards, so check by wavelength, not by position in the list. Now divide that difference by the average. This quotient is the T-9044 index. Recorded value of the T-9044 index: -0.023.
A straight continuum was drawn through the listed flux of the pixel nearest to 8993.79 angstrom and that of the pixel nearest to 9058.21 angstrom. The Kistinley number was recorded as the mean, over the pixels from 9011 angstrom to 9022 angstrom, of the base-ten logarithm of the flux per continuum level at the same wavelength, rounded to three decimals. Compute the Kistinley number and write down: -0.018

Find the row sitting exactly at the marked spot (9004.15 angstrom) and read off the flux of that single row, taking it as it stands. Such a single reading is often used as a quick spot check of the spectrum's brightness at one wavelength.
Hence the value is 9.73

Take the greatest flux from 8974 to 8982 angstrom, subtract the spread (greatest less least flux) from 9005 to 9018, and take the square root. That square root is 3.13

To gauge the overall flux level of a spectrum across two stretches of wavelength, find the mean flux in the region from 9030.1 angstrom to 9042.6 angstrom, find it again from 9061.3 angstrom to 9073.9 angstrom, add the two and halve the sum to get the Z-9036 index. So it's 10.1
